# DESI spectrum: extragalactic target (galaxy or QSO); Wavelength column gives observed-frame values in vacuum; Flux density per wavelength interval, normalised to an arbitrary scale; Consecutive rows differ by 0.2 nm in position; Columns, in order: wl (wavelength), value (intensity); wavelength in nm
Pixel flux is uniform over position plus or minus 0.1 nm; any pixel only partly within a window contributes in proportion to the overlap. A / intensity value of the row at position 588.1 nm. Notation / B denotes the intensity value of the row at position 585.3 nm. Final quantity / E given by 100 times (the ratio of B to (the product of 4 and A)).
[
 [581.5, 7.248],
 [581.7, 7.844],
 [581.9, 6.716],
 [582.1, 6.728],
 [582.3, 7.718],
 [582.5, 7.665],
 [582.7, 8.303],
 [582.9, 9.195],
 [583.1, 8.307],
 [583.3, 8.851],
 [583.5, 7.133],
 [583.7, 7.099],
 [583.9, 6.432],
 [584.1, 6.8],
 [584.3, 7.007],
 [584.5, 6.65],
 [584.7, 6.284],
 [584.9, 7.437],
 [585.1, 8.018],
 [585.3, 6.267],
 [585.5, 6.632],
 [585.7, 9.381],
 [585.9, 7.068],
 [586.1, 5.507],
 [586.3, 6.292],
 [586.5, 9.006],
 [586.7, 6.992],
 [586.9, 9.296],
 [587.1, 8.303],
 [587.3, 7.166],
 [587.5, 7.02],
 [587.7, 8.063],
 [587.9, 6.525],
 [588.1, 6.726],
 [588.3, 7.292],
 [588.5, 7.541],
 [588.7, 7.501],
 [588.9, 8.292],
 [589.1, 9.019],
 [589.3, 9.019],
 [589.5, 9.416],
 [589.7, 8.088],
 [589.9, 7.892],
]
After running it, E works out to 23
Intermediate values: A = 6.726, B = 6.267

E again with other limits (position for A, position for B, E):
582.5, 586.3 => 21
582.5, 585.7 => 31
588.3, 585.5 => 23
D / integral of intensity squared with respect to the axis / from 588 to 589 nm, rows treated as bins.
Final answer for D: 56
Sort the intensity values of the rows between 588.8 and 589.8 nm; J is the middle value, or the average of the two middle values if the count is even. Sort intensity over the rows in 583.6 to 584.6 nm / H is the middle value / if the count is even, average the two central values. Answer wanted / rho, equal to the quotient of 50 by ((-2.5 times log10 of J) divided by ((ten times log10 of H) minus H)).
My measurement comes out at -32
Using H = 6.80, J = 9.0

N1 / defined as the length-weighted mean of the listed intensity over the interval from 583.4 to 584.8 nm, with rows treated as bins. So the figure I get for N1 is 6.8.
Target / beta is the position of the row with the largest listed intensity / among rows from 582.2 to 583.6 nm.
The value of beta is 582.9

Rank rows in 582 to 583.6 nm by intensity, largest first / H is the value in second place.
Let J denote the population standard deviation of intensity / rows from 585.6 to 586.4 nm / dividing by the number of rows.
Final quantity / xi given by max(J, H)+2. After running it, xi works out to 10.9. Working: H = 8.851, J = 1.4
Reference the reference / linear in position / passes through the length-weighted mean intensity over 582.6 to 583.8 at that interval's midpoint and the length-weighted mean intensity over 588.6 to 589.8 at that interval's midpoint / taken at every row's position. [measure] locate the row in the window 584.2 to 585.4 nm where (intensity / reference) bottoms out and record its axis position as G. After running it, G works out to 585.3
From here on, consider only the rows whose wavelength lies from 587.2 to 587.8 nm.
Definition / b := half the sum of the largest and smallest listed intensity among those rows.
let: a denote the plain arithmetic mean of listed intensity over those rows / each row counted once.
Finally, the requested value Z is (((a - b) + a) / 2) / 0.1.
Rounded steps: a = 7.4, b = 7.5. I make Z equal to 36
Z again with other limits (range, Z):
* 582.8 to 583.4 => 44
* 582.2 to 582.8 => 39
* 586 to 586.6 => 33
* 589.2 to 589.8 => 45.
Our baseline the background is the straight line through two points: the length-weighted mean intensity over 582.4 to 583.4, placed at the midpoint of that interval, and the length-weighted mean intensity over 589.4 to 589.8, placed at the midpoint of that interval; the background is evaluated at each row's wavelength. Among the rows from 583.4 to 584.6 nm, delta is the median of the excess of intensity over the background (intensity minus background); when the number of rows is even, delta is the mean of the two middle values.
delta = -1.62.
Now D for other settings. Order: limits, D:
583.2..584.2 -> 53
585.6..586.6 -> 58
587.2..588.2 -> 51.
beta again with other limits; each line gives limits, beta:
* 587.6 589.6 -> 589.5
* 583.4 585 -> 584.9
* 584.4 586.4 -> 585.7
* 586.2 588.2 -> 586.9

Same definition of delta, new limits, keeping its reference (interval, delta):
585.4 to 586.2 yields -1.73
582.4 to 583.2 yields -0.16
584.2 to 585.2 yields -1.52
